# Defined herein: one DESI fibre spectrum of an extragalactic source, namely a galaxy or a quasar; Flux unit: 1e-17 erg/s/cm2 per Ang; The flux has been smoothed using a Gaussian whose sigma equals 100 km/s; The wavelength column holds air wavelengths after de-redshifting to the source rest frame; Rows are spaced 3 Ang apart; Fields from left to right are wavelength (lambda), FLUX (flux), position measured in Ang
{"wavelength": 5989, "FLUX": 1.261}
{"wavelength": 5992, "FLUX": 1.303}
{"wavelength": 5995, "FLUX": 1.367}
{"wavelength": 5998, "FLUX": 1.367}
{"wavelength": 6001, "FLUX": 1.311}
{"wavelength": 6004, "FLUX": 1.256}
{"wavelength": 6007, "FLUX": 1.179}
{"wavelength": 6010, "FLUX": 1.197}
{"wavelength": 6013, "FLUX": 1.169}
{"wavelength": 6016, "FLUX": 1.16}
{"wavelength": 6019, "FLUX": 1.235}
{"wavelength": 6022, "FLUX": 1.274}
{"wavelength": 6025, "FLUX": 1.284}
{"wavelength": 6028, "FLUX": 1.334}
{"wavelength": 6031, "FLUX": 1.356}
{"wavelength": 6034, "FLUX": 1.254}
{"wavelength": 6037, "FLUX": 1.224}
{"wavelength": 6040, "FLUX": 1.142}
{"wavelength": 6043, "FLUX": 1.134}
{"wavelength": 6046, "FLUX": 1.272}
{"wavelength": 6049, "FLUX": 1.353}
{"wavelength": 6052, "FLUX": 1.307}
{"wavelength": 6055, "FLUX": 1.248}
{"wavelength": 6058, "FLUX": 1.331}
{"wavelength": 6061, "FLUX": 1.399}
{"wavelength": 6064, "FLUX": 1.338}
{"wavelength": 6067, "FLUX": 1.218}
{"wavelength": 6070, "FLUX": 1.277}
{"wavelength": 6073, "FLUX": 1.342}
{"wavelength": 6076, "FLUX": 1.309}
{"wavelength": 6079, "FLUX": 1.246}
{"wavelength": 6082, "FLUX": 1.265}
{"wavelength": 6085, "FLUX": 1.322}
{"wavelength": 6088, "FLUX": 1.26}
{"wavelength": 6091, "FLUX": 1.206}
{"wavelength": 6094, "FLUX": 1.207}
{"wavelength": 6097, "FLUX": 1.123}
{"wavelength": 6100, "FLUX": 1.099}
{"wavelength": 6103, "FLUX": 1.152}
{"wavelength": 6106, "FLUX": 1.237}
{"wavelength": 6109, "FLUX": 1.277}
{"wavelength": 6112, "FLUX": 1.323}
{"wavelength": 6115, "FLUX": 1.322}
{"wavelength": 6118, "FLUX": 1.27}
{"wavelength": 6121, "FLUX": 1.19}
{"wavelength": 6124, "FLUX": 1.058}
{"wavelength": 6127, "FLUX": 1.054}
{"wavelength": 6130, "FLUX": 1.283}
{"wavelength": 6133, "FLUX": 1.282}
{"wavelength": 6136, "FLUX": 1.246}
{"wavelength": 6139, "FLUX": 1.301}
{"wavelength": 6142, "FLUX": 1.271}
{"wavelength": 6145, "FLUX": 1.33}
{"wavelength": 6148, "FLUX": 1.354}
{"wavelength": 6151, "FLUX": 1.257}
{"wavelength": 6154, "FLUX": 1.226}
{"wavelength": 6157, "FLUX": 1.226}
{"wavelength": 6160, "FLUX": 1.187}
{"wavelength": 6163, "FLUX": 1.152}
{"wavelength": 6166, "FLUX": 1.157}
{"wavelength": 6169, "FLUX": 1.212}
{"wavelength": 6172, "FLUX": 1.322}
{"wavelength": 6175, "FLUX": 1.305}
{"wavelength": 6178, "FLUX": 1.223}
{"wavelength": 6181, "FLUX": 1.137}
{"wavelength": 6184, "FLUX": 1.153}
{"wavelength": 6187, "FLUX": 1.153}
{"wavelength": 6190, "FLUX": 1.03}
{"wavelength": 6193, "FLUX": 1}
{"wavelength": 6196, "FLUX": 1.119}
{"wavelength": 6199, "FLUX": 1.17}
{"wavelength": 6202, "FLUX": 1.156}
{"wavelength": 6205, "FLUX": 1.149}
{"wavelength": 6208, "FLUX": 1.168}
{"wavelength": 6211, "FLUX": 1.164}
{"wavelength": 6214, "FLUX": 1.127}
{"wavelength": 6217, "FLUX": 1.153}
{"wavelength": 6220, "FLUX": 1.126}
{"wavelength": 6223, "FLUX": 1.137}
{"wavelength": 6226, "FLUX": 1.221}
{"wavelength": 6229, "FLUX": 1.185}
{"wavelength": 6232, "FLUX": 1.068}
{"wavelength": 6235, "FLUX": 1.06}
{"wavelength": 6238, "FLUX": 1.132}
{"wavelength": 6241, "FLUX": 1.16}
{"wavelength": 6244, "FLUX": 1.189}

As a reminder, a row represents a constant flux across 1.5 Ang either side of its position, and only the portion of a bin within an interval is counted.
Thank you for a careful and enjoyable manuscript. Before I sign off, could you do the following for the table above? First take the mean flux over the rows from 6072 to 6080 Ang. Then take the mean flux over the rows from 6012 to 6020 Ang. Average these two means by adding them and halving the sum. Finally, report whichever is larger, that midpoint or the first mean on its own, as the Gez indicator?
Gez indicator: 1.30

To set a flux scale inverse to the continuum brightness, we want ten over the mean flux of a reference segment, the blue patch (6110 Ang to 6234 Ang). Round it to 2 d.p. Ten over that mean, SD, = 8.37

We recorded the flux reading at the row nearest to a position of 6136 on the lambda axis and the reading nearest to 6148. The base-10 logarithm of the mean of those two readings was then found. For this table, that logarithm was 0.11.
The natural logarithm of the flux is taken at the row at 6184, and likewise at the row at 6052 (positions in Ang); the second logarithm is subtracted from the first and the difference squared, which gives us 0.016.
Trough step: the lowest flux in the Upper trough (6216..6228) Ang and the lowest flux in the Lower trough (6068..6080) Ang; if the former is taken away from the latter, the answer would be 0.12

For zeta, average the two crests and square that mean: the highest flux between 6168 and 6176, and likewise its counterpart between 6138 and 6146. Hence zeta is 1.76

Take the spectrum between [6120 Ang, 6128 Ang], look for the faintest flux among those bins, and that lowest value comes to 1.054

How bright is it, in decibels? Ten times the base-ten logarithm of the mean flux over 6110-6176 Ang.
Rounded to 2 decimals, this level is 0.94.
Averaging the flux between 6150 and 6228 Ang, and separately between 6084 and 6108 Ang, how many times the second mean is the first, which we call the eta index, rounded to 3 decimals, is 0.975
